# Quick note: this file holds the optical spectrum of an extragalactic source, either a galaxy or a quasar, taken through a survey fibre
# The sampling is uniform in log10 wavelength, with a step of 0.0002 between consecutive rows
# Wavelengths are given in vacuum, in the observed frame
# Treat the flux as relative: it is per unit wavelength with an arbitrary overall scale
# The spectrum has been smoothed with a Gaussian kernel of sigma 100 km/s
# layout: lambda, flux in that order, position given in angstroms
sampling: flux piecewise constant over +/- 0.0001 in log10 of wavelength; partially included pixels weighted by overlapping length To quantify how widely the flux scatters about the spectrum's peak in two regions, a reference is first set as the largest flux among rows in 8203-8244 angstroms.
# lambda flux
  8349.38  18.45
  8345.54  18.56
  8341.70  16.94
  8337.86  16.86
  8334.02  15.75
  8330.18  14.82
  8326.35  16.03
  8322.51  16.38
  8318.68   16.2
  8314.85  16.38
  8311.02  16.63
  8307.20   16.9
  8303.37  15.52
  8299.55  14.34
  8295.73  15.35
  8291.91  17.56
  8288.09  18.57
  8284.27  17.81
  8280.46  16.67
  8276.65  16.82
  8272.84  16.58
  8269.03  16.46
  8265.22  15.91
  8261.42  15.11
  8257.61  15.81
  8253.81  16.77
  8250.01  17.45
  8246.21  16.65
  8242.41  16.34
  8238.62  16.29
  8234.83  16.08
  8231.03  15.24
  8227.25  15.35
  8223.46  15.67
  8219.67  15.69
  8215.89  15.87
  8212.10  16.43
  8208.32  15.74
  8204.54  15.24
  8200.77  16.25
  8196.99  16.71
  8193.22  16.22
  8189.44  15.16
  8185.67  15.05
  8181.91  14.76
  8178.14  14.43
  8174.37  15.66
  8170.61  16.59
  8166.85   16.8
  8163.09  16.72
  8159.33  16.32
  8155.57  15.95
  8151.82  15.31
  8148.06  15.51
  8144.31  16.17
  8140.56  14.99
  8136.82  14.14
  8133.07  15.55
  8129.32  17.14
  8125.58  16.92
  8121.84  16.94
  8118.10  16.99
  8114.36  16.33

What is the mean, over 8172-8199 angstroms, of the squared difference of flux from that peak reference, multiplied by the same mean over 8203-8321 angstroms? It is 1.2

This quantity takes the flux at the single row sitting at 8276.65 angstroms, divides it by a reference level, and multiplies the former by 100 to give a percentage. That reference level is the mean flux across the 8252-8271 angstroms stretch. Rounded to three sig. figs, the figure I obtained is 105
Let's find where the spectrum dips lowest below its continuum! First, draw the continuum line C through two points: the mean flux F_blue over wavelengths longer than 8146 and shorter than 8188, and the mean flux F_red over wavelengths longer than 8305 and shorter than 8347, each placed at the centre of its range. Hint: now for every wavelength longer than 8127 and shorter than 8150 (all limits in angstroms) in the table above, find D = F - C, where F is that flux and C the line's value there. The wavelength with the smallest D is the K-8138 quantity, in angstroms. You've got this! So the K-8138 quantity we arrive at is 8136.82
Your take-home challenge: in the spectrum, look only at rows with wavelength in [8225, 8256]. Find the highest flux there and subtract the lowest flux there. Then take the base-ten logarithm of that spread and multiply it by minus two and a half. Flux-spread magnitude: -0.86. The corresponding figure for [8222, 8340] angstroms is -1.57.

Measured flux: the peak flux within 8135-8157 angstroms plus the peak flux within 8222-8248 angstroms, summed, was 32.8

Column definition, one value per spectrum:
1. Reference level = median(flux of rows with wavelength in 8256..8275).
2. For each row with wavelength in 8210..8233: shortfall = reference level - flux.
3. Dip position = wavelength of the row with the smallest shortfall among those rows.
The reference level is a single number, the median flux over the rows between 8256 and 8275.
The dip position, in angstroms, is 8212.10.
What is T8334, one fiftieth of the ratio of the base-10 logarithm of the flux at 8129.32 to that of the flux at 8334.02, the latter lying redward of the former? 0.0206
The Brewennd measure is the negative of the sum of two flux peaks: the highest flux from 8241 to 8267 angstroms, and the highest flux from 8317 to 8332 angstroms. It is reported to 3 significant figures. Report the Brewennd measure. -33.8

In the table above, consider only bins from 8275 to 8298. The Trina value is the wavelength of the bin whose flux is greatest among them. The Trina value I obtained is 8288.09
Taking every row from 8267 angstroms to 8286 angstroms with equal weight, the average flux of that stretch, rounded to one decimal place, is 16.9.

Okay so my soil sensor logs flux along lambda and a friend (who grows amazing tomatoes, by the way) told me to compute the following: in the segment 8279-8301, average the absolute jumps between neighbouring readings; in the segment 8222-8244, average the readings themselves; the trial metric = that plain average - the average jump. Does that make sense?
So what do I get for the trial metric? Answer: 14.6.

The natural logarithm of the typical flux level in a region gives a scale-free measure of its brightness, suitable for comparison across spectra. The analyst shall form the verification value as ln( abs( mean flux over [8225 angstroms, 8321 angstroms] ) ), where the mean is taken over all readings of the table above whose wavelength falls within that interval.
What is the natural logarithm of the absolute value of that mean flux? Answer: 2.79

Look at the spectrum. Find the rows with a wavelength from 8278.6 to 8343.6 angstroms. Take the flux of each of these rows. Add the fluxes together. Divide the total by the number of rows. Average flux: 16.4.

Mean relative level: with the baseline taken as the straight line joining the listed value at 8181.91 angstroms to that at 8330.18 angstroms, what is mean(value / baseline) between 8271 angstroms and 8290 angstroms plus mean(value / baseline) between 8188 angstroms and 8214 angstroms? 2.25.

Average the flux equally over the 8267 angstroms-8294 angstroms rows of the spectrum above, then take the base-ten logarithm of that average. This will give 1.24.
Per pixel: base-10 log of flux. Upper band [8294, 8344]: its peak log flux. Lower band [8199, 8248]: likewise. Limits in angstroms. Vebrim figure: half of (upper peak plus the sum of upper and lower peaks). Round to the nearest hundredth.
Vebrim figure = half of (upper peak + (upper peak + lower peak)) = 1.84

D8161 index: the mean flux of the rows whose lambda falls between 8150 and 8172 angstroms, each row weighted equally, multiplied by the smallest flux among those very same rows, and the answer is 249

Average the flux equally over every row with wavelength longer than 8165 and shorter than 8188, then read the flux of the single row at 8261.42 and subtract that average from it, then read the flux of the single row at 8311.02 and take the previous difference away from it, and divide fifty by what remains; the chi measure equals 2.9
